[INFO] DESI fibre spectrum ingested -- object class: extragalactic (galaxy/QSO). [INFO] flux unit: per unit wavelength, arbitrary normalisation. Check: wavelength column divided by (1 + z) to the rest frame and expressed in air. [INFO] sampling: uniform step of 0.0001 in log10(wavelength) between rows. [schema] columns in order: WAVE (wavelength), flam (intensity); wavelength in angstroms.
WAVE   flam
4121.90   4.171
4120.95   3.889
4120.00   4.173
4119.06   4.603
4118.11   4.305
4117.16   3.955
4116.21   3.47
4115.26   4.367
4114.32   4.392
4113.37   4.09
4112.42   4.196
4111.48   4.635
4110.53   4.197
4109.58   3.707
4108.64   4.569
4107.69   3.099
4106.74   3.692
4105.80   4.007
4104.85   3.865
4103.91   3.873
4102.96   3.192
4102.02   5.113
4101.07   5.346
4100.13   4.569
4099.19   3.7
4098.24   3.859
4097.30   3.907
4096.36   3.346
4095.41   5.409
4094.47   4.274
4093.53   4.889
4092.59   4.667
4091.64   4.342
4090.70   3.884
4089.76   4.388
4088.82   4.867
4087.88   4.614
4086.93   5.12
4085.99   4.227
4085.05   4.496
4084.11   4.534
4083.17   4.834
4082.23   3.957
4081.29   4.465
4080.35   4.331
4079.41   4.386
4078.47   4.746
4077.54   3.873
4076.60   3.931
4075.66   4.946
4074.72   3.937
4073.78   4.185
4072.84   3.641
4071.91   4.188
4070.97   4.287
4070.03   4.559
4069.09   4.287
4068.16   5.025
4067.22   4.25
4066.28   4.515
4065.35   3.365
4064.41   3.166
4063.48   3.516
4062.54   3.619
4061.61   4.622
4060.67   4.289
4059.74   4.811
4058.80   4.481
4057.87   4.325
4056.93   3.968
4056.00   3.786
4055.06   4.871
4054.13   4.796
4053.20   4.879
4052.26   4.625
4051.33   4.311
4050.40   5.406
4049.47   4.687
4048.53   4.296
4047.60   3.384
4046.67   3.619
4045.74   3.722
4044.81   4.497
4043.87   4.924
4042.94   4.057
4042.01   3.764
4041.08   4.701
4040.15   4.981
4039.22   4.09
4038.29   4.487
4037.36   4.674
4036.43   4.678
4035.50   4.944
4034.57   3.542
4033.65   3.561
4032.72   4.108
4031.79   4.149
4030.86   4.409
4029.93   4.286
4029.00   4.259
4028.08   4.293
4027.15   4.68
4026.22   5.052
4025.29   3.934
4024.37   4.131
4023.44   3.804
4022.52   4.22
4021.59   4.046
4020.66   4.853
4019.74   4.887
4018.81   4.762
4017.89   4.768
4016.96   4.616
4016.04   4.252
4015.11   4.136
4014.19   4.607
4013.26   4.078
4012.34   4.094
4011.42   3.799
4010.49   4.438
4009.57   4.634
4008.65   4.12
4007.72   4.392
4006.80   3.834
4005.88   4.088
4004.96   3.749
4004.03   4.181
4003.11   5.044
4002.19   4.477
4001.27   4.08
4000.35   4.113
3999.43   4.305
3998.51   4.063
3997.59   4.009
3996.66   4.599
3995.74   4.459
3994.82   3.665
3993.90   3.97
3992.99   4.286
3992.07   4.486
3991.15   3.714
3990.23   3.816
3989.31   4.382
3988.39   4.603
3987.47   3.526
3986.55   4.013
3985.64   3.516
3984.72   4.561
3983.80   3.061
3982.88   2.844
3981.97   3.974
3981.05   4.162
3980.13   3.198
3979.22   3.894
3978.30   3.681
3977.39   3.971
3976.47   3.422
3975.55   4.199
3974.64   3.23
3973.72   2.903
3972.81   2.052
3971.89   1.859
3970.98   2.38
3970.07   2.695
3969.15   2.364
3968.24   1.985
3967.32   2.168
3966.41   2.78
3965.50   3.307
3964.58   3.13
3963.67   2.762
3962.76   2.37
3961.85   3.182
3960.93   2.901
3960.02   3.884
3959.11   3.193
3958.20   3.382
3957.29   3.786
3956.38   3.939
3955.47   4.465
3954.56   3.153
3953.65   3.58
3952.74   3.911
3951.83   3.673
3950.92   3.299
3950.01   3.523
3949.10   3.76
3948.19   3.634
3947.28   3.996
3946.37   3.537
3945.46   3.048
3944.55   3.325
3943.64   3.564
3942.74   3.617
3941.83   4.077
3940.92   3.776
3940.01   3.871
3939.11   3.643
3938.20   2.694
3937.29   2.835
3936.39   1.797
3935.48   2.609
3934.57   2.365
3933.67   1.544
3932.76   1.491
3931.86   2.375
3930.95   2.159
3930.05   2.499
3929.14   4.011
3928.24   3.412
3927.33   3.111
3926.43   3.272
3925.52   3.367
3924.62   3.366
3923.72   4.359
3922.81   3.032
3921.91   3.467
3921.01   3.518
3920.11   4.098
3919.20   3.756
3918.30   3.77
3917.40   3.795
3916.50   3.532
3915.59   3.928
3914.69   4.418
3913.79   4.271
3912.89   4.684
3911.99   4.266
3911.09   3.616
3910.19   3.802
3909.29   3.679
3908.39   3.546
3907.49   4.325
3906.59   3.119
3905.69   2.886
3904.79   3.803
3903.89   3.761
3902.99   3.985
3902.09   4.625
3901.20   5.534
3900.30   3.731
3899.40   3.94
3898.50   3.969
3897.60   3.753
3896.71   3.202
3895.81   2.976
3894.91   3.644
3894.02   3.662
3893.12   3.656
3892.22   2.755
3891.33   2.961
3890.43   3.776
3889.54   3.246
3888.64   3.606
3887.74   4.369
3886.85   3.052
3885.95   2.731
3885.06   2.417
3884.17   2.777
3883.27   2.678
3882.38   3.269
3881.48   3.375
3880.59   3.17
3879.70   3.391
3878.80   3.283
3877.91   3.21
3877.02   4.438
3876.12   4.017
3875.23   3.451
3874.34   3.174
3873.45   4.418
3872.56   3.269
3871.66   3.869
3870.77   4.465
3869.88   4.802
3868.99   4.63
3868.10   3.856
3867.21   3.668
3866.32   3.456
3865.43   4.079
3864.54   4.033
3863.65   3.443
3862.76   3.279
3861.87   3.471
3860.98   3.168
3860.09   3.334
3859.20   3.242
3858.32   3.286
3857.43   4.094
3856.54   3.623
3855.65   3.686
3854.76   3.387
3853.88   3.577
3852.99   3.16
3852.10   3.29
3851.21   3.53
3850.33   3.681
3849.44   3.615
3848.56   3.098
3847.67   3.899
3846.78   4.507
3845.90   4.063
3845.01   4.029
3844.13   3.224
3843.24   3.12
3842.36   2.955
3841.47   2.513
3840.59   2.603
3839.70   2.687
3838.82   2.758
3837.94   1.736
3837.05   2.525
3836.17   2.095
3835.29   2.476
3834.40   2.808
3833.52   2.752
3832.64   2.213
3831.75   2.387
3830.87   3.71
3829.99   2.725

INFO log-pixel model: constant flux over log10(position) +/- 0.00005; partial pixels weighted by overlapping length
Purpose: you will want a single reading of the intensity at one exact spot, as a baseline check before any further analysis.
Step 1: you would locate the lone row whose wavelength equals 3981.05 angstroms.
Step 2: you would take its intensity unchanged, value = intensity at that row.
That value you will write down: 4.162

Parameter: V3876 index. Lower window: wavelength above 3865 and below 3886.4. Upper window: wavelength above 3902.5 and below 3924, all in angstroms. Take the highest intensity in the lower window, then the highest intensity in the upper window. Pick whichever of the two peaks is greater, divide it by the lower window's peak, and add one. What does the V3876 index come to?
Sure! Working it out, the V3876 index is 2.00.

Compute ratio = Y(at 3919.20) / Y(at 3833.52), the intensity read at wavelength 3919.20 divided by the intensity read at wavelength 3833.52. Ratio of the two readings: 1.36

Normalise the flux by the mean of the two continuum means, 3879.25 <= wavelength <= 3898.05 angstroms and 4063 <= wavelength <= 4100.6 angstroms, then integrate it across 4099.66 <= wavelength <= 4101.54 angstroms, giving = 2.48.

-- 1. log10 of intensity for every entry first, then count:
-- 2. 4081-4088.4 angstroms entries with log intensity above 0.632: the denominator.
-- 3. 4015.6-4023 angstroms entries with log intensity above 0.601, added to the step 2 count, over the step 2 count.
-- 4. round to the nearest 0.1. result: 2.3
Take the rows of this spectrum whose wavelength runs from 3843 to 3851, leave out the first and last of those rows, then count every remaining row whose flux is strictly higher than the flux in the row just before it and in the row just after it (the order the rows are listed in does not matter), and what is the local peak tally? 1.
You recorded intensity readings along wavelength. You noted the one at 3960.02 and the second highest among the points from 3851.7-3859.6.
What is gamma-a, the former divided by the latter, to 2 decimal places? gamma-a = 1.05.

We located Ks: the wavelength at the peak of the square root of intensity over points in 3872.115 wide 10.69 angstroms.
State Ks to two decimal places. 3869.88 angstroms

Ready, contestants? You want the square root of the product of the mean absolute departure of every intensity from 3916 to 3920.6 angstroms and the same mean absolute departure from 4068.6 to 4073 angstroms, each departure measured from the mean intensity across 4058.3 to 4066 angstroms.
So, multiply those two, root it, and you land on 0.29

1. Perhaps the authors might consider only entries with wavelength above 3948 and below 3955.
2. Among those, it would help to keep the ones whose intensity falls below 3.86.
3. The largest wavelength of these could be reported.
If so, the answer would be 3954.56 angstroms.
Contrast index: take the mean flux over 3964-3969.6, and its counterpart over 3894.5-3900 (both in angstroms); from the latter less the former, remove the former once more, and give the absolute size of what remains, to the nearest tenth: 1.7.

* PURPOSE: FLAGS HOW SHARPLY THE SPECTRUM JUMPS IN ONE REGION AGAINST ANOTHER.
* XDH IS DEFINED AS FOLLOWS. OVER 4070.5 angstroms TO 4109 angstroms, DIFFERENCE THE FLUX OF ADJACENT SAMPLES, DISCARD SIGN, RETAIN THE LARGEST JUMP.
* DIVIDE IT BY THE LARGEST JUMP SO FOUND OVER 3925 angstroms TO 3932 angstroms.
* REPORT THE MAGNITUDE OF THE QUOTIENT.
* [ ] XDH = 1.36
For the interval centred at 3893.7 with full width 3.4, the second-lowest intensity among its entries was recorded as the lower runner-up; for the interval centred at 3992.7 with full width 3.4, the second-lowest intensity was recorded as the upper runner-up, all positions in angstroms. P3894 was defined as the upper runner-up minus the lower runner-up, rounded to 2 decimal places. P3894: 0.33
